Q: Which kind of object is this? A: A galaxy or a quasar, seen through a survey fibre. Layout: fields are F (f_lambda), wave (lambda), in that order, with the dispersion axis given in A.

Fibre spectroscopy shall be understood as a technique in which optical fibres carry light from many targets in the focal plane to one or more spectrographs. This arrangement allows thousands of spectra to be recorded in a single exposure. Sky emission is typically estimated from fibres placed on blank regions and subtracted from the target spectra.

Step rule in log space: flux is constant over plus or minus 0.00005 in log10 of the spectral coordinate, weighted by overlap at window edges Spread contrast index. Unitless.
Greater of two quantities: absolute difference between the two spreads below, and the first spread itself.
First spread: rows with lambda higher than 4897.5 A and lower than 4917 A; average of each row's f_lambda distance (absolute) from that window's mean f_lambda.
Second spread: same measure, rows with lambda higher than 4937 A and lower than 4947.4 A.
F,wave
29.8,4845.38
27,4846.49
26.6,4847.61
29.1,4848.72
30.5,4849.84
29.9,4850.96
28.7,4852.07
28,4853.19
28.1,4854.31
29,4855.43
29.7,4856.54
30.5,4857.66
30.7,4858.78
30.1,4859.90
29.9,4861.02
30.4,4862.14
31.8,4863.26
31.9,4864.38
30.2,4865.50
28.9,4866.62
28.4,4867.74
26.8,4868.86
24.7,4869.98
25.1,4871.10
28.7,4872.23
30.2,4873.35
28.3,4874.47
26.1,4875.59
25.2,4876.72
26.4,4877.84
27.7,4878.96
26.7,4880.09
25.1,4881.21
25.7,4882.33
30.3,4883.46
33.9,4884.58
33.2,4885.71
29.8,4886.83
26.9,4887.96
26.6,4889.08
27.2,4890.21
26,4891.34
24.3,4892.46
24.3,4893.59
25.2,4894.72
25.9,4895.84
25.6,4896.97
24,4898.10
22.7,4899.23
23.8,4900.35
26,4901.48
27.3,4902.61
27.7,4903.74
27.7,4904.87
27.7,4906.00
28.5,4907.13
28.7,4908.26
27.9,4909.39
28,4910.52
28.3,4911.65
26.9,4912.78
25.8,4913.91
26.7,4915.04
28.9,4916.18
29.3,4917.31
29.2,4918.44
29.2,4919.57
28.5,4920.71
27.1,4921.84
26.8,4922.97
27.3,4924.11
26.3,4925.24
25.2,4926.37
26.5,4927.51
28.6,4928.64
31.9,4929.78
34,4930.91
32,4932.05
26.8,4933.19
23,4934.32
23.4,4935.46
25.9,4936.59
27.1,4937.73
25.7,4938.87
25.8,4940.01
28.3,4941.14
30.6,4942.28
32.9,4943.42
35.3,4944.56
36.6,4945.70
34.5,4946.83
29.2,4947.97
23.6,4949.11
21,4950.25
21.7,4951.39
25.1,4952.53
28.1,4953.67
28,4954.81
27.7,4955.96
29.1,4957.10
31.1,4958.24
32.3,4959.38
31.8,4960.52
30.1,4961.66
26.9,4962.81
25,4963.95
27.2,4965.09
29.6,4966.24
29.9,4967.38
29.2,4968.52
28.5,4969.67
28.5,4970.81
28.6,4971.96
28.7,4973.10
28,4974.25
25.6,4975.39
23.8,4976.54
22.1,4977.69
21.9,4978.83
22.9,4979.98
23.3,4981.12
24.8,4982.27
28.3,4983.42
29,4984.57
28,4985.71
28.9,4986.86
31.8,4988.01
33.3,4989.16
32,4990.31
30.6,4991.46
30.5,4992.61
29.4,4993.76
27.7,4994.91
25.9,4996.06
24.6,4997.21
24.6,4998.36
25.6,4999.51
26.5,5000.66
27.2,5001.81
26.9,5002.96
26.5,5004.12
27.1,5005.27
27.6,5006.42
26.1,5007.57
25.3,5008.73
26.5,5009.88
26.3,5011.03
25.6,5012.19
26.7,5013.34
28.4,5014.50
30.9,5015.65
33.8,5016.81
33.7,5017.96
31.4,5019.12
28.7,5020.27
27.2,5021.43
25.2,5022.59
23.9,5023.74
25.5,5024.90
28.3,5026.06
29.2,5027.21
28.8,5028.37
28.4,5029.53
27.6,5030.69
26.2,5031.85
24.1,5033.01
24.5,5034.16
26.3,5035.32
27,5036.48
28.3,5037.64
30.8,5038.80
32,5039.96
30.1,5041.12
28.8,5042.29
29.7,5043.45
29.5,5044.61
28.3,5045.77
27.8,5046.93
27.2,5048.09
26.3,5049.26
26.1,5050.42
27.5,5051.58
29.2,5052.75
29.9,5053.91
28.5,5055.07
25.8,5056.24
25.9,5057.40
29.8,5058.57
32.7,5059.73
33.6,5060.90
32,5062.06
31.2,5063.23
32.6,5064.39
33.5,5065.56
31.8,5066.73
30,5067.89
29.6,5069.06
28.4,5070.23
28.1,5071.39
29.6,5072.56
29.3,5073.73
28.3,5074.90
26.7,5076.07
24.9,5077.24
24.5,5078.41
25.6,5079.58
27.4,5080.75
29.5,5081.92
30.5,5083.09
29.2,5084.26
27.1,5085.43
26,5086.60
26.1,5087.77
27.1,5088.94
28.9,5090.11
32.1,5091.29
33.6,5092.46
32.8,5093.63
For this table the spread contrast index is 2.2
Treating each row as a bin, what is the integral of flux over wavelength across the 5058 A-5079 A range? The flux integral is 626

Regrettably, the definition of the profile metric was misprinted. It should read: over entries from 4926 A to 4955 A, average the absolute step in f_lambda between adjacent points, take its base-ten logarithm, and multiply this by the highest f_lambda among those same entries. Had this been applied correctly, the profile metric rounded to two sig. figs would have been 14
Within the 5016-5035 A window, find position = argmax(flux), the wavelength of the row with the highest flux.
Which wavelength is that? 5016.81 A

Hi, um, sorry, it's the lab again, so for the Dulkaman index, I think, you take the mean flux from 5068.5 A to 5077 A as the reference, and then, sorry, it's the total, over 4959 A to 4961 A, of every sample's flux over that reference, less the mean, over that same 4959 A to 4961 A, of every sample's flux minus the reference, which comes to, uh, -1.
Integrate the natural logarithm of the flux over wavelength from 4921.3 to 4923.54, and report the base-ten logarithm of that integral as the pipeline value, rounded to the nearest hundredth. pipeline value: 0.87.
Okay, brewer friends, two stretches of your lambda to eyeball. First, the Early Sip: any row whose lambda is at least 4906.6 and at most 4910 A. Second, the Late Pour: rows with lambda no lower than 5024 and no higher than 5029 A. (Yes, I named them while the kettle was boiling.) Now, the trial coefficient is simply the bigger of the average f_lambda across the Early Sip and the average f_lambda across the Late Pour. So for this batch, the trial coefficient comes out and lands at 28.4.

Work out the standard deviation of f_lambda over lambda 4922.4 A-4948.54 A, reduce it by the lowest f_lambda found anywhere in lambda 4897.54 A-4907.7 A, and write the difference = -19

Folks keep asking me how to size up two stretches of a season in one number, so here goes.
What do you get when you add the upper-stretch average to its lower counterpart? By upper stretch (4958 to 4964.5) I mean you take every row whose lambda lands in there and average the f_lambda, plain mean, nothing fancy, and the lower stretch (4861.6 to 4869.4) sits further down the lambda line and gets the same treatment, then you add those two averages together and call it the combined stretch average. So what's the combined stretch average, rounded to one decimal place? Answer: 59.3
